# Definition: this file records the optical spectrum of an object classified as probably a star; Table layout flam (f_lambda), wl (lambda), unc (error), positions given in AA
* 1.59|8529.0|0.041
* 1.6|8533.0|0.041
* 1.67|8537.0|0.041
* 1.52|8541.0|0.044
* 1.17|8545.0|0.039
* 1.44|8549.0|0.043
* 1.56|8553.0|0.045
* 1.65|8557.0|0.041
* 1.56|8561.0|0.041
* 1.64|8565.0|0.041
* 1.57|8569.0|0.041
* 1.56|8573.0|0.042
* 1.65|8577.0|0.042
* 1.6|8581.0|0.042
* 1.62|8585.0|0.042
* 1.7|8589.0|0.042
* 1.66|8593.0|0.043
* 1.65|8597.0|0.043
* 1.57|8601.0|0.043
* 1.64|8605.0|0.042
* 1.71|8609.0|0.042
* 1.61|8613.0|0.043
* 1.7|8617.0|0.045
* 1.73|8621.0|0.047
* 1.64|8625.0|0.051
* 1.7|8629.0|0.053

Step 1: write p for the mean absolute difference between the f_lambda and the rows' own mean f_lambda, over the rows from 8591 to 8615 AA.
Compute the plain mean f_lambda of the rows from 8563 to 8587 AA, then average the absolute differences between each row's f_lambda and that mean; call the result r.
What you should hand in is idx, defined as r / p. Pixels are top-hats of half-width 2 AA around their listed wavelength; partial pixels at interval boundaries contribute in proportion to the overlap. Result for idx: 0.9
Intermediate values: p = 0.033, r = 0.030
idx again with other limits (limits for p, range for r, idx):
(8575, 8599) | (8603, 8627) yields 1.7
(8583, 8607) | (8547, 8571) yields 1.7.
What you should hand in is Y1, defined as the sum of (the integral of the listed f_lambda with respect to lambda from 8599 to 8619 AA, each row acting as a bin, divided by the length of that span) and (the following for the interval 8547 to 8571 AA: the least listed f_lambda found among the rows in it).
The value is 3.09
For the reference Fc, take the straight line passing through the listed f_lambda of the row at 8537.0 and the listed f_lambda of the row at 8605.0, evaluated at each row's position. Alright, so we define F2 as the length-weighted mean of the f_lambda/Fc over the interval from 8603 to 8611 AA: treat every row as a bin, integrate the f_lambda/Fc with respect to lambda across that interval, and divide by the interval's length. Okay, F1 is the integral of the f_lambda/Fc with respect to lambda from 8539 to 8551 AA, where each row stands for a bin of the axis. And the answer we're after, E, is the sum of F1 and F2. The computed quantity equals 11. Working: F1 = 10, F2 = 1.02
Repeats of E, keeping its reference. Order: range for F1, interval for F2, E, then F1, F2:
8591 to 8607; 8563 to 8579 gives 17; 16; 0.97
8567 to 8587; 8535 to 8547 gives 20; 19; 0.87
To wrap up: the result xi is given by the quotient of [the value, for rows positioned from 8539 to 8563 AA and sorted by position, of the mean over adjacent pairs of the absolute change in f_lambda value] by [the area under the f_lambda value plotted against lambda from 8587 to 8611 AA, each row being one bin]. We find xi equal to 0.0046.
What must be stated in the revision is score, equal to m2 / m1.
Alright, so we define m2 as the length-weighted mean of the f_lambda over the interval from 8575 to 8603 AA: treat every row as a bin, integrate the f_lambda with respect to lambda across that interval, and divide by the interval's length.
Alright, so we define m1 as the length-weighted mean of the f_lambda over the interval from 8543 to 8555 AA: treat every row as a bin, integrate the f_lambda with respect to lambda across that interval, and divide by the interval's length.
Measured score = 1.18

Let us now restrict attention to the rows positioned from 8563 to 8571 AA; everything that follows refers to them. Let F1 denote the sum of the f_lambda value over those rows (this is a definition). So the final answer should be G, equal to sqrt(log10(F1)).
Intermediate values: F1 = 3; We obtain 0.71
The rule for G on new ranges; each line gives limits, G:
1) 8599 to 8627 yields 1.03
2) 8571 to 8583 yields 0.83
